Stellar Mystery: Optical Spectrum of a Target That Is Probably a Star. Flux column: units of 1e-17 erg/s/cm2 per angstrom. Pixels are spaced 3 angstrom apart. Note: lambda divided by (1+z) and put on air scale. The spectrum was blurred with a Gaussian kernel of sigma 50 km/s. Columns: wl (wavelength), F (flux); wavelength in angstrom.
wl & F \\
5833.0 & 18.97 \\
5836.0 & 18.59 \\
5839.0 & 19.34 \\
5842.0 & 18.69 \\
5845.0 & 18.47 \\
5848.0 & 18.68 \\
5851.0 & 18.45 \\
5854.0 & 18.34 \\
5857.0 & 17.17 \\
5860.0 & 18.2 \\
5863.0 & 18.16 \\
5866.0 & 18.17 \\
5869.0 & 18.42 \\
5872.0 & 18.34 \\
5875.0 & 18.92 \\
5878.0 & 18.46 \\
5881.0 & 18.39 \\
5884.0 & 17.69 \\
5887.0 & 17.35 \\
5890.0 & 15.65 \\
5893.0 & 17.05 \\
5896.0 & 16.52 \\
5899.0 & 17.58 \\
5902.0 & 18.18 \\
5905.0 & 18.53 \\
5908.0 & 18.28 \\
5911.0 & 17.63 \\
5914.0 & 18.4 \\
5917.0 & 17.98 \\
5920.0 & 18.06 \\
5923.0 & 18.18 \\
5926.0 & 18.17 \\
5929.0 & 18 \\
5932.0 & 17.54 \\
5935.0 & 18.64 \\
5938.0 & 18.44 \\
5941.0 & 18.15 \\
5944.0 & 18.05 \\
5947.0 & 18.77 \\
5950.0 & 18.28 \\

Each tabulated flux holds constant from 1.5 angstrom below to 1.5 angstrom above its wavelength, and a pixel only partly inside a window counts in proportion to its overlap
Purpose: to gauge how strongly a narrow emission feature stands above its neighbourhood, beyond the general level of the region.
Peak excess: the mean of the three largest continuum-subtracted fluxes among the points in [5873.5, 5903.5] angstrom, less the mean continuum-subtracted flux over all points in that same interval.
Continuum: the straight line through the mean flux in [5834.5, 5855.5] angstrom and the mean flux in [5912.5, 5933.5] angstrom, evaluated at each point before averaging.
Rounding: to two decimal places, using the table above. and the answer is 0.93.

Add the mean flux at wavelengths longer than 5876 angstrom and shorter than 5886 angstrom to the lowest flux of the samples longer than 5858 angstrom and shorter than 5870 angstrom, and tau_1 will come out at 36.3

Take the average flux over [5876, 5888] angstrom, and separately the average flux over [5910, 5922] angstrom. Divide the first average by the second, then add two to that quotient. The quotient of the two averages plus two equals 3.00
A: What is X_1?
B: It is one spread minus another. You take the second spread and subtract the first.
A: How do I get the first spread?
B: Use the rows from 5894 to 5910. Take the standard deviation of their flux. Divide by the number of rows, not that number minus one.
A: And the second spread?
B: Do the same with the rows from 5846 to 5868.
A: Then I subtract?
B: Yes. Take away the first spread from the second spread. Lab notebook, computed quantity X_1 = -0.28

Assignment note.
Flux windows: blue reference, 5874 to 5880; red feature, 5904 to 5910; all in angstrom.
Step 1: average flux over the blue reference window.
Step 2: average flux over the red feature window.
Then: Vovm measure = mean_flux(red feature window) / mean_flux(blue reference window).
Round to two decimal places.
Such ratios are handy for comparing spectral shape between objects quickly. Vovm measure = 0.98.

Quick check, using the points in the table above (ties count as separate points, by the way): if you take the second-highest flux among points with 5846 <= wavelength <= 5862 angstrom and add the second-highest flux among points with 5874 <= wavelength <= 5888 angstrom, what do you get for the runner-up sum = 36.9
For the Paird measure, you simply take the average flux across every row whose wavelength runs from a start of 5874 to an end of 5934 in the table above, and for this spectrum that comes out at 17.8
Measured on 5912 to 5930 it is 18.1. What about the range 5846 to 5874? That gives 18.2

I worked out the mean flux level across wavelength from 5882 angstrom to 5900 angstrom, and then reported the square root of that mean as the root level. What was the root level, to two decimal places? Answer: 4.12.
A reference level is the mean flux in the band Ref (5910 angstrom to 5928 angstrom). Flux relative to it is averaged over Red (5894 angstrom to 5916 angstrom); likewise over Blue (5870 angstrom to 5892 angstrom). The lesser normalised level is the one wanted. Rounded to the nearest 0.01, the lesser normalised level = 0.99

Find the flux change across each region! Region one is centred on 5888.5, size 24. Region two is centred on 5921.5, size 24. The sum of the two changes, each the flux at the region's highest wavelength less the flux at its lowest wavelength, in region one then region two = -1.0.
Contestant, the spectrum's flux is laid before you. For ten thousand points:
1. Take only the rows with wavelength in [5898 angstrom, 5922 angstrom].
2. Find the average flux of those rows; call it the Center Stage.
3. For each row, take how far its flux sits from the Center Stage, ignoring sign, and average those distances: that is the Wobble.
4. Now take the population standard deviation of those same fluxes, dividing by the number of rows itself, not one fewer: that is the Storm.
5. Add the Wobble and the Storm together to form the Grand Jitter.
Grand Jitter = 0.59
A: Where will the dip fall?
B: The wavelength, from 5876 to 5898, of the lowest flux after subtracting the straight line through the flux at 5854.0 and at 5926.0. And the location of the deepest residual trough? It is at 5890.0 angstrom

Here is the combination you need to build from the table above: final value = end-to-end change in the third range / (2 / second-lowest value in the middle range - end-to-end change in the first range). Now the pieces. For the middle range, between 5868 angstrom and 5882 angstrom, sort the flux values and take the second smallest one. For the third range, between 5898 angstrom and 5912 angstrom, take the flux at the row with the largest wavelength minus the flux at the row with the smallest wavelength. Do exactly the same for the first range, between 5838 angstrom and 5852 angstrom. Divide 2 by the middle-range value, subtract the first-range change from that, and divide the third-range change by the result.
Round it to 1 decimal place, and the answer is 0.1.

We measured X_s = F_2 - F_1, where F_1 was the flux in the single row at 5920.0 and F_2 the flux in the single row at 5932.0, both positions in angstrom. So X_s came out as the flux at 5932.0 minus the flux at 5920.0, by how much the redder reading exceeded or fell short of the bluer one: -0.52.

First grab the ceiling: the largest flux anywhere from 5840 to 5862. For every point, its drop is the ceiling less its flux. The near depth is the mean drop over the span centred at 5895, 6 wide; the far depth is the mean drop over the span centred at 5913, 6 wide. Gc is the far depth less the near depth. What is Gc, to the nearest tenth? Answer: -1.2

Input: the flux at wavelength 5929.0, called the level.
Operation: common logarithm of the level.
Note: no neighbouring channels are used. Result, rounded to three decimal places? 1.255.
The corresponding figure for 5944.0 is 1.256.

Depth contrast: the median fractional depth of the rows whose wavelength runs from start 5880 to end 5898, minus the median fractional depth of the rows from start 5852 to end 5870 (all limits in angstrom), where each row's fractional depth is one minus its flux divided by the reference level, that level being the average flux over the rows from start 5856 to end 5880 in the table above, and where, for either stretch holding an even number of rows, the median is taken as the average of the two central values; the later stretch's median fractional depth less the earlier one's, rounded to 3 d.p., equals 0.054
